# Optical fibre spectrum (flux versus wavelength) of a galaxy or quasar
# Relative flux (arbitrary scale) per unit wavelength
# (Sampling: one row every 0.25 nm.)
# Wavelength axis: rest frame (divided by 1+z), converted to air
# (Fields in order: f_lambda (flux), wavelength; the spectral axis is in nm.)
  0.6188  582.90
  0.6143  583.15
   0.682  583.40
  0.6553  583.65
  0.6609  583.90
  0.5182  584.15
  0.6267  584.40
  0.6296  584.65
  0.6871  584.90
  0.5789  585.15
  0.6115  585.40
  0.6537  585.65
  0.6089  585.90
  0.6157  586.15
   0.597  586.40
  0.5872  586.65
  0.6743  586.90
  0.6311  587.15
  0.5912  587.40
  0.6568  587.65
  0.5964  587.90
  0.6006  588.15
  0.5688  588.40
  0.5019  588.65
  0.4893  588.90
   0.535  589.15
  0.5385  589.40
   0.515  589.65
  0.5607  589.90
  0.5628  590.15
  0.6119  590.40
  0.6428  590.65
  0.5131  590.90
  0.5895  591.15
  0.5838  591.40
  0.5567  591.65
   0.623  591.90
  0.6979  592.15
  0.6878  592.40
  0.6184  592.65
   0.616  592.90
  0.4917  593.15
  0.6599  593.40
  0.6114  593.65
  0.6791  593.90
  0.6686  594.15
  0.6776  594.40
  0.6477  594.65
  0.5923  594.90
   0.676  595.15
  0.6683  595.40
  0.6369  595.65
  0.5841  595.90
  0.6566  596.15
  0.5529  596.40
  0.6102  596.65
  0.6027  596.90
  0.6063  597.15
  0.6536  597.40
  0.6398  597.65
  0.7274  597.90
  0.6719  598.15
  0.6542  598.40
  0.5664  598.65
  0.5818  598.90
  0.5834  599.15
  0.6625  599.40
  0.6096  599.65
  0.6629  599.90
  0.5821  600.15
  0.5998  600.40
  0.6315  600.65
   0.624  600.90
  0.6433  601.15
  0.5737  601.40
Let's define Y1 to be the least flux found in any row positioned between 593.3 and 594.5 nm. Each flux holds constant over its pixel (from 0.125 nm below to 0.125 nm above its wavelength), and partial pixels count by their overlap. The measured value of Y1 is 0.6114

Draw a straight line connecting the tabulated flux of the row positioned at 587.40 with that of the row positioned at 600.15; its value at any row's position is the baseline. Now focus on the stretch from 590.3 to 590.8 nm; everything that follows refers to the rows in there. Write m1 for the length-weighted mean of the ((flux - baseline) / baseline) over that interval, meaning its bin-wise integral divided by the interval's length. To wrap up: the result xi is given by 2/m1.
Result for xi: 35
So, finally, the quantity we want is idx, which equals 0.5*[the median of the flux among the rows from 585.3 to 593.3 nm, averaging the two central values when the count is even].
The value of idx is 0.298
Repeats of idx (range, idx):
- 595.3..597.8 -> 0.312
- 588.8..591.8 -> 0.279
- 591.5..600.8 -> 0.316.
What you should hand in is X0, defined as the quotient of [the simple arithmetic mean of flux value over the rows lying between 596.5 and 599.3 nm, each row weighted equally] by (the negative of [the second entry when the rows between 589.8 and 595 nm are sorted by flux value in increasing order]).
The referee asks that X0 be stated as -1.22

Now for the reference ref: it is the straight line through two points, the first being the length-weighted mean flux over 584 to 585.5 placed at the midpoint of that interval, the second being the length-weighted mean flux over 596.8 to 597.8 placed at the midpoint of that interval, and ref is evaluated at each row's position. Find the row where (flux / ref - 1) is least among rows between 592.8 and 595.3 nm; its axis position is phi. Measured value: 593.15 nm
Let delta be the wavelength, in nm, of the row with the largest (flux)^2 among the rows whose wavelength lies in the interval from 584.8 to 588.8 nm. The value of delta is 584.90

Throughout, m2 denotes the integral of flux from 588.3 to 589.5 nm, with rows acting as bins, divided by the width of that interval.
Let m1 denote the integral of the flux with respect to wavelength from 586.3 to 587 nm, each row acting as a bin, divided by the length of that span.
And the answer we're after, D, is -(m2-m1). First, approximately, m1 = 0.618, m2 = 0.526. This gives 0.093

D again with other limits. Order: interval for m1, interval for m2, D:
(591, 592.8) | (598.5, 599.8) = 0.018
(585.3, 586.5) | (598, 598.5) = -0.049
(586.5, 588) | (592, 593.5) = -0.005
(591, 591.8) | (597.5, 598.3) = -0.102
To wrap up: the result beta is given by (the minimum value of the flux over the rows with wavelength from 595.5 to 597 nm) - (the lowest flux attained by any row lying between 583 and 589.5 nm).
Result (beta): 0.064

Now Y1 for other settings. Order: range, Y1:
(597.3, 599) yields 0.5664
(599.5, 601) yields 0.5821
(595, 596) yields 0.5841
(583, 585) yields 0.5182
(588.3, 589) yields 0.4893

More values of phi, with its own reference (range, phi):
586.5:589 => 588.90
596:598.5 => 596.40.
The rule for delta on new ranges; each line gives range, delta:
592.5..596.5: 593.90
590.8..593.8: 592.15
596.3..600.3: 597.90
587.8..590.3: 588.15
